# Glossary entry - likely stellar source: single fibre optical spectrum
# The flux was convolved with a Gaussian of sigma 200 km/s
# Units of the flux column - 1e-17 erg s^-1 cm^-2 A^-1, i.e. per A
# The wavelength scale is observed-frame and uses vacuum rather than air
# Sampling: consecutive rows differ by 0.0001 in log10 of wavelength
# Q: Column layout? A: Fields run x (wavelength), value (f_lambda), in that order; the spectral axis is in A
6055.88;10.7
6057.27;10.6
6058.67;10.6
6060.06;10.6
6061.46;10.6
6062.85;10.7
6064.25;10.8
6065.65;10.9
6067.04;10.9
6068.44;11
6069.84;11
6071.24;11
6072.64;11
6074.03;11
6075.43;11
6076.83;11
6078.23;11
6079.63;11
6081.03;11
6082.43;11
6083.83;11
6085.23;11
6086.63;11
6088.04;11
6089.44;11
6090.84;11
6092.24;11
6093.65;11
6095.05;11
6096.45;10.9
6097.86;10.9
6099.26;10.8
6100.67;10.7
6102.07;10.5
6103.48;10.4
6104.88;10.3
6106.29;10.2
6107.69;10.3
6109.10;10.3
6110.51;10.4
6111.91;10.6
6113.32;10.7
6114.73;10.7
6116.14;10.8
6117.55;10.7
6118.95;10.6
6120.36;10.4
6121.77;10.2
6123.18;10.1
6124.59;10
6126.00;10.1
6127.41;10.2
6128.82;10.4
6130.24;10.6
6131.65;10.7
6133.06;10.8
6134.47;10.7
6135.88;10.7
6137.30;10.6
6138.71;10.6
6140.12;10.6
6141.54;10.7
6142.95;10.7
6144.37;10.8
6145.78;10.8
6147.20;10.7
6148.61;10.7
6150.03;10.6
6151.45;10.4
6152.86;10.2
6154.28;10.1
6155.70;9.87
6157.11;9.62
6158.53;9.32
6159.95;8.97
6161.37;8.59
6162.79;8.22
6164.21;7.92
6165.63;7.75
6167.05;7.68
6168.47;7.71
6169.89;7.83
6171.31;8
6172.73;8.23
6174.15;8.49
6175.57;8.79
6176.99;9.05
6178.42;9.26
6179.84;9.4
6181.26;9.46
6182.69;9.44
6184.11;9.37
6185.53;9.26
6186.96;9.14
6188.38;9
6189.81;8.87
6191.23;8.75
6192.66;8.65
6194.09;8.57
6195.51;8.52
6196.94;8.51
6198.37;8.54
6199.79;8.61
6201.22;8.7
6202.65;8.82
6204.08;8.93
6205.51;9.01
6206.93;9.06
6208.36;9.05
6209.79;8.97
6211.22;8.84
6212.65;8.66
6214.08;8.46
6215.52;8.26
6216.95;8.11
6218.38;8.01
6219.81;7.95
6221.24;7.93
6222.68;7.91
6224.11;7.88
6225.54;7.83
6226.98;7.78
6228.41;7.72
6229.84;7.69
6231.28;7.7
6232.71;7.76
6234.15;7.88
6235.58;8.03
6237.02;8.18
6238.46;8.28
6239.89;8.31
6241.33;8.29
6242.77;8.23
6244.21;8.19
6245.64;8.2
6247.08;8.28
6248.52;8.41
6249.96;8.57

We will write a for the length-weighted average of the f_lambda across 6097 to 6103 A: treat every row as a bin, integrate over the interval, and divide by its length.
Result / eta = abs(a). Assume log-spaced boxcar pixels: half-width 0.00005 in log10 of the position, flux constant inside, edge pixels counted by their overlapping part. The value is 10.7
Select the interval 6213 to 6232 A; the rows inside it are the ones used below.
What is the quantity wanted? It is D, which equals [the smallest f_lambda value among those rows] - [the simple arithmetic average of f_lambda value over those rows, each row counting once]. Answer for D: -0.25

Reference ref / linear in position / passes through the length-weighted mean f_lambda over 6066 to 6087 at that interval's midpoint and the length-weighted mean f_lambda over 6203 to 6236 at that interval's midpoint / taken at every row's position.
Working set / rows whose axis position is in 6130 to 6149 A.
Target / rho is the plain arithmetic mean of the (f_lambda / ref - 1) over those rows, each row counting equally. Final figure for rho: 0.09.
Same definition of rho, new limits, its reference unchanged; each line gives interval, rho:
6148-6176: -0.04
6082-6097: 0.02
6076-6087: 0.01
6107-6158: 0.06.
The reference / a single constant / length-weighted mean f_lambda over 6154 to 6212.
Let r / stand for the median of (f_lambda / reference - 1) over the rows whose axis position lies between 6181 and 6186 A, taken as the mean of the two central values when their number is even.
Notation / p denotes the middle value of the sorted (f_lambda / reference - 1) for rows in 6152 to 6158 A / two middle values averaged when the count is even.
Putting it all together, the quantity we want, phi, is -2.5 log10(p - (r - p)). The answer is 1.74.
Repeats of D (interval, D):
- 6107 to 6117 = -0.24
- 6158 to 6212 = -1.04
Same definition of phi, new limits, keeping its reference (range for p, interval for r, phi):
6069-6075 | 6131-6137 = 1.36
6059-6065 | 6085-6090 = 1.91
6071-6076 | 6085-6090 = 1.50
